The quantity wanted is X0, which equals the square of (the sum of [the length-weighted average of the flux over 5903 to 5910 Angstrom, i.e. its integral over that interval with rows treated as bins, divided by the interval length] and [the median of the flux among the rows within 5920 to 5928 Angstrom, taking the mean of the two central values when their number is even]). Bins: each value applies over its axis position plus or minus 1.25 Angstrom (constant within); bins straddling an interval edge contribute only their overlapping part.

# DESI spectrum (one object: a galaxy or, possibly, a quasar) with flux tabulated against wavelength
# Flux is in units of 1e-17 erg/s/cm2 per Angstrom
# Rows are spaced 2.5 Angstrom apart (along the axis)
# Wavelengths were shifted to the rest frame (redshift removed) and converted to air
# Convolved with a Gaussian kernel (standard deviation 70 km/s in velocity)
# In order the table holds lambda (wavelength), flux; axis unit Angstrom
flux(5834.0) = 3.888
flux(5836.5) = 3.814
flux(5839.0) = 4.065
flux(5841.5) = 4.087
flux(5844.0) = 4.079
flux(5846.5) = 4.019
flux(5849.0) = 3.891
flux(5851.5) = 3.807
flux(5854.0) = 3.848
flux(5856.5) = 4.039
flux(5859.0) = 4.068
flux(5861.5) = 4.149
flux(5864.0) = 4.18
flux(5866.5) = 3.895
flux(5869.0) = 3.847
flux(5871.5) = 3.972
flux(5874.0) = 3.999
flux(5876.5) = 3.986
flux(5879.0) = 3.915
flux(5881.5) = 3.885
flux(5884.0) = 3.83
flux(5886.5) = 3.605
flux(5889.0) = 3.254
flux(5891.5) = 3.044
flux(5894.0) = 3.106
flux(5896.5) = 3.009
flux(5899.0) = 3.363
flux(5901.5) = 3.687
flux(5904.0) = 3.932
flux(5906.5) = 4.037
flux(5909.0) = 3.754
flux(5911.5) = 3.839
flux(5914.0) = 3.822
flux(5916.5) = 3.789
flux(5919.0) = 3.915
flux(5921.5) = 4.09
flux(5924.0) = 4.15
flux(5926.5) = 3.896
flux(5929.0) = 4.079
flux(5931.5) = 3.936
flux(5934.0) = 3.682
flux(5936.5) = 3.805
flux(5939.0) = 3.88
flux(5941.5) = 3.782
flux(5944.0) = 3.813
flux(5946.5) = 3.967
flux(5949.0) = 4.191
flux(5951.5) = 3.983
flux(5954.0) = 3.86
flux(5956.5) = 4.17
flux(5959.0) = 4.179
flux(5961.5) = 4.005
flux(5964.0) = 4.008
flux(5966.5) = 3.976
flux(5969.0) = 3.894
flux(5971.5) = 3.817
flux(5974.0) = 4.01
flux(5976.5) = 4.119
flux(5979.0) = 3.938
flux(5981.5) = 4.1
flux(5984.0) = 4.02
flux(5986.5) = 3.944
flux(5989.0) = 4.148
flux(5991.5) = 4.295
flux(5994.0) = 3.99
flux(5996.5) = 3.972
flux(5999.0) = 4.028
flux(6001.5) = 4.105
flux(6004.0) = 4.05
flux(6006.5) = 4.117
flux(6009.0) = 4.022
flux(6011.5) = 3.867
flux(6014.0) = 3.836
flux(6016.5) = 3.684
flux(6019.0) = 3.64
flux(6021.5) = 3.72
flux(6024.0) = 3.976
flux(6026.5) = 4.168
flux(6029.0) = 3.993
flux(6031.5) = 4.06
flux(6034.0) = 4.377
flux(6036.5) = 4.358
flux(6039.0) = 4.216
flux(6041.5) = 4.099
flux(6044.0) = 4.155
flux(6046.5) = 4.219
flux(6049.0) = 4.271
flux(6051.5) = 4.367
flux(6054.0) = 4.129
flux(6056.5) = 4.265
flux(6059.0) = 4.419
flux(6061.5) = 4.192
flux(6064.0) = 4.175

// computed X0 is 64.0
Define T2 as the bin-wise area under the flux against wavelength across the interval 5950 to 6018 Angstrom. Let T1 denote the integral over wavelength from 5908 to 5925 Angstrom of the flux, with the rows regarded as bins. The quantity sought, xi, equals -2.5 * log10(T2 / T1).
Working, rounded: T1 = 66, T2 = 272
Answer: -1.5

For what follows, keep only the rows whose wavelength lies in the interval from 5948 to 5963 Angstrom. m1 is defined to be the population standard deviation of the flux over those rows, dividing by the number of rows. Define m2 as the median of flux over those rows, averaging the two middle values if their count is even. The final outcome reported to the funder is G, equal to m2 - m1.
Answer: 3.96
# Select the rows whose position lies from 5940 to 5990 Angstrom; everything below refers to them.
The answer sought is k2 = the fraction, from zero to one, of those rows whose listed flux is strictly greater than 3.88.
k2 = 0.800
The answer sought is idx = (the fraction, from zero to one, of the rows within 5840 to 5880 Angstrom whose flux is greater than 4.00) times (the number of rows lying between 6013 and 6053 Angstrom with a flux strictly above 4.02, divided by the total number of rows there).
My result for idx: 0.27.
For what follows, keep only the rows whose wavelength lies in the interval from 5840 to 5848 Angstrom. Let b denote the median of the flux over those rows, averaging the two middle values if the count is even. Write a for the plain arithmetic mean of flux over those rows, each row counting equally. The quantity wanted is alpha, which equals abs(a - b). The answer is 0.017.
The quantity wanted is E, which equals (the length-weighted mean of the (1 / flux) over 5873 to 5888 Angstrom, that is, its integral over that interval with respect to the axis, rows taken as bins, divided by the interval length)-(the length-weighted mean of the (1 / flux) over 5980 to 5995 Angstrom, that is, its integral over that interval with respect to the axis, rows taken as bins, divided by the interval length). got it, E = 0.014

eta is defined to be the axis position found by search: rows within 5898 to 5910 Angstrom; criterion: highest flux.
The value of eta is 5906.5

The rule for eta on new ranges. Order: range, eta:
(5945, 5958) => 5949.0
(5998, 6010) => 6006.5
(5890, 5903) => 5901.5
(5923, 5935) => 5924.0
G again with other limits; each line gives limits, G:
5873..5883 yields 3.90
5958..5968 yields 3.93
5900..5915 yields 3.72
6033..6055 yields 4.12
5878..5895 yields 3.25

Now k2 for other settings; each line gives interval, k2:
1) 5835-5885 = 0.750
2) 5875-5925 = 0.400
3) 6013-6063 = 0.800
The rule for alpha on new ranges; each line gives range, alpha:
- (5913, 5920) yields 0.020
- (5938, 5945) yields 0.012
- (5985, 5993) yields 0.019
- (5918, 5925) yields 0.038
